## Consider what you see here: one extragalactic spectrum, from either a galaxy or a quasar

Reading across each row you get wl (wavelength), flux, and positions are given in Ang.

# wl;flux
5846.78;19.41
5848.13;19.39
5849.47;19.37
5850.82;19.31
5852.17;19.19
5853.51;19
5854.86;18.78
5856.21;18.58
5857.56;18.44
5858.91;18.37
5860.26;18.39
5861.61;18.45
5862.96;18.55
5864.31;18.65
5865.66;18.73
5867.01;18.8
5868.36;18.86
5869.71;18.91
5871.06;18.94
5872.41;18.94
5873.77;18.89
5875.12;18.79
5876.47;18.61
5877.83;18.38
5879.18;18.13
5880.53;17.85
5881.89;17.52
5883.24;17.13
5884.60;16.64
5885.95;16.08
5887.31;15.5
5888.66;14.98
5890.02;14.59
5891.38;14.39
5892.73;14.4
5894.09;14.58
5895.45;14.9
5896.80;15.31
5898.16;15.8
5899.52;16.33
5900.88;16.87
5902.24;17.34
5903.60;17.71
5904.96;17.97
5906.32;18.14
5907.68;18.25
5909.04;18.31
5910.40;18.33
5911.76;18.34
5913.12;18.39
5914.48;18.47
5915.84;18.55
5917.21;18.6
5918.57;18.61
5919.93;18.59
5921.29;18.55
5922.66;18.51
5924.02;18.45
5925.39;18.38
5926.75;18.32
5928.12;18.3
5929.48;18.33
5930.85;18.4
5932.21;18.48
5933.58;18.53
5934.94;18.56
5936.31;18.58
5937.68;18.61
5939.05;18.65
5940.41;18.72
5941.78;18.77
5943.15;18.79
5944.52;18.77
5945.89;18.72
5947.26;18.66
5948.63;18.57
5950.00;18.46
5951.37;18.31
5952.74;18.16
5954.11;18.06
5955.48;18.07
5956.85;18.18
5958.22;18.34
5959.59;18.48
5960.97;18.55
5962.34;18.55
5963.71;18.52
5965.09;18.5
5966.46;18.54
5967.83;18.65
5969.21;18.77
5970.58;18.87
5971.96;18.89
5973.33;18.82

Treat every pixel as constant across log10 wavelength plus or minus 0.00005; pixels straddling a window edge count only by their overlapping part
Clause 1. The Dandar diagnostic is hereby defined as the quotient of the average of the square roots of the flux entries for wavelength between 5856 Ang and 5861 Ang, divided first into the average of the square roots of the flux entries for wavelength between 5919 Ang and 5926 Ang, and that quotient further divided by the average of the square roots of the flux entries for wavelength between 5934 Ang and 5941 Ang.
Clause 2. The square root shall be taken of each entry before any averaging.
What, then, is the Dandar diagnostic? 0.232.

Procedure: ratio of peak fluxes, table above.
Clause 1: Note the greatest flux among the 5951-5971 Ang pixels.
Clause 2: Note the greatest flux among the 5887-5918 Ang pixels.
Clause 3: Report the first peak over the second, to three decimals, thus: 1.015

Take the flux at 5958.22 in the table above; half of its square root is 2.14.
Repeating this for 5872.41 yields 2.18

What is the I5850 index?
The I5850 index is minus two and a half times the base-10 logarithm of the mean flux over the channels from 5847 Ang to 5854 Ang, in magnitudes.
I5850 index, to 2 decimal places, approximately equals -3.21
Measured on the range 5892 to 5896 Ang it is -2.91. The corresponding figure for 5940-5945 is -3.18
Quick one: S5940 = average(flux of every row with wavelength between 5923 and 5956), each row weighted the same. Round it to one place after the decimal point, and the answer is 18.5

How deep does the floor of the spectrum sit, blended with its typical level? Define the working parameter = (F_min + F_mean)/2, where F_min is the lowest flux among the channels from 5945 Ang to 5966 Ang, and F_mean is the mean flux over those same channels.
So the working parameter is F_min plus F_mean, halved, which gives 18.2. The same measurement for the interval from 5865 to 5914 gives 15.8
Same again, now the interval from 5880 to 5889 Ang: 15.8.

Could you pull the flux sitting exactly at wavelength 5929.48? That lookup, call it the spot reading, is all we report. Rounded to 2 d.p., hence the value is 18.33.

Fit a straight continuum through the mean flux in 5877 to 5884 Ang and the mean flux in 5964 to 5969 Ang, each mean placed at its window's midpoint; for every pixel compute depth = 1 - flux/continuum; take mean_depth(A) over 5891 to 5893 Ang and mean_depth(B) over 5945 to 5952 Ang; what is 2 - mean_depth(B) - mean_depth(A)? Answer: 1.81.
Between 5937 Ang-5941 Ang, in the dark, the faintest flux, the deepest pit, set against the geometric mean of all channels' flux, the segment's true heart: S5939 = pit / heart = 0.9973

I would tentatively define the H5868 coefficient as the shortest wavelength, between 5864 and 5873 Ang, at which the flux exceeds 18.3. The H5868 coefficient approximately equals 5864.31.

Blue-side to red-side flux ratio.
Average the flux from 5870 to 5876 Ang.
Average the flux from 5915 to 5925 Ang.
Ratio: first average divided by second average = 1.02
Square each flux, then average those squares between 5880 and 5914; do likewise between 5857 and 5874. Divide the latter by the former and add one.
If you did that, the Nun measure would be 2.25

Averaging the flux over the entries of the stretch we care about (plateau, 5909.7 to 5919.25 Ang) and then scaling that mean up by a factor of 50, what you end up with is 924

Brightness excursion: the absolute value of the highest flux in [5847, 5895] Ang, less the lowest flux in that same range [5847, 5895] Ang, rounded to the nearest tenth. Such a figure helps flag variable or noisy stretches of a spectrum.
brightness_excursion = 5.0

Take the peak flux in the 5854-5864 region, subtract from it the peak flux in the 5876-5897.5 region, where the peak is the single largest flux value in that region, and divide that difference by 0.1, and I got 1.7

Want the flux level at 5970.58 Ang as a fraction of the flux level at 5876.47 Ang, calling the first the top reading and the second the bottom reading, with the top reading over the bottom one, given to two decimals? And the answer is 1.01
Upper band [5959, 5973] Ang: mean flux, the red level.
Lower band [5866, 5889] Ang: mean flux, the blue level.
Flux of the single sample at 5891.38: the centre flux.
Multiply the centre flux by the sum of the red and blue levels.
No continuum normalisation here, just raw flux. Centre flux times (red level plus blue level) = 525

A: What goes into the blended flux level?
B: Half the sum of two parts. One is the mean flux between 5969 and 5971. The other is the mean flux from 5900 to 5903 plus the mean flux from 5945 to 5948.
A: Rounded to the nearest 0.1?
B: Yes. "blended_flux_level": 27.3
